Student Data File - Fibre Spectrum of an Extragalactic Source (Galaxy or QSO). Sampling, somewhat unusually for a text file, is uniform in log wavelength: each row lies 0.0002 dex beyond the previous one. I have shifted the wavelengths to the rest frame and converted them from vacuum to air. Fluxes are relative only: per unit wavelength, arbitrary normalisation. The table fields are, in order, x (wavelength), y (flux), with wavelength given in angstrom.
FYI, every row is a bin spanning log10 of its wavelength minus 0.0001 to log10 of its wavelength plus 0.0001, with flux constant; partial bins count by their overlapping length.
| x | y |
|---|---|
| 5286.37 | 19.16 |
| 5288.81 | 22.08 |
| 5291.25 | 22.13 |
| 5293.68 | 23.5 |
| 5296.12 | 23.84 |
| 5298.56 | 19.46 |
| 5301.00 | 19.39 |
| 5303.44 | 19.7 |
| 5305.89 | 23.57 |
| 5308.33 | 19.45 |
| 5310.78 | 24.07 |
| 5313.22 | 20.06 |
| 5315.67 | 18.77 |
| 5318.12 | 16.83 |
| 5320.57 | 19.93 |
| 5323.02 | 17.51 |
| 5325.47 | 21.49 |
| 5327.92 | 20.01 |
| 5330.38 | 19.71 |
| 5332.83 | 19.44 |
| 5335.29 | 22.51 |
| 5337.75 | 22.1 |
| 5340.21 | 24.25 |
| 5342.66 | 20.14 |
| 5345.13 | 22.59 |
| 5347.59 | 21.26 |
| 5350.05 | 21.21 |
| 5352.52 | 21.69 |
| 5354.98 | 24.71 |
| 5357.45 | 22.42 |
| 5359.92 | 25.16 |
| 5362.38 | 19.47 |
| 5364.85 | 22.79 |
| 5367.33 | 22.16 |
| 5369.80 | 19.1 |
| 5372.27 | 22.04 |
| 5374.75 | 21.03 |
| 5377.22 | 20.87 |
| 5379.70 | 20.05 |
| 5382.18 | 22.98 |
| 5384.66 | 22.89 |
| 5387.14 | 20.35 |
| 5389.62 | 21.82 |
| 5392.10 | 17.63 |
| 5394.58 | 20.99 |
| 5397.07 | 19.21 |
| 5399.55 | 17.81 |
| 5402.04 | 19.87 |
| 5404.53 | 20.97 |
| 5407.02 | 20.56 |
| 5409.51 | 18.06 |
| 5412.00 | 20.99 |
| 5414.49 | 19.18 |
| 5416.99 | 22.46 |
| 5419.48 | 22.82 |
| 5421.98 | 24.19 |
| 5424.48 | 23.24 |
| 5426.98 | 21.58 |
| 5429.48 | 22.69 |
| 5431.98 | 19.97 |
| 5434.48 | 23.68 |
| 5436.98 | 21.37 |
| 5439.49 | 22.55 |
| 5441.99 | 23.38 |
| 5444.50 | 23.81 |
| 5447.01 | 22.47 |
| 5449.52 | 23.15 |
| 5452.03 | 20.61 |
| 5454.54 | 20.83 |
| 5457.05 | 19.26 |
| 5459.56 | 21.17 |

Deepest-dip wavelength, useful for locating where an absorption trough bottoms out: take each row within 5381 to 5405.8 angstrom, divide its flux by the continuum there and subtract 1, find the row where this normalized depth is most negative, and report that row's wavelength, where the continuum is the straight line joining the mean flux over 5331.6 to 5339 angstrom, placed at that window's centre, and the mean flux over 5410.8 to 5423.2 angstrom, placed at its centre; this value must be 5392.10 angstrom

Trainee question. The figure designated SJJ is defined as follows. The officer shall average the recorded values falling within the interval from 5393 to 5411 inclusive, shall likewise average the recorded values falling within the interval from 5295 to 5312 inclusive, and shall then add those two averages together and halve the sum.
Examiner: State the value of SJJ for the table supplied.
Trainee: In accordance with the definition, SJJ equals 20.5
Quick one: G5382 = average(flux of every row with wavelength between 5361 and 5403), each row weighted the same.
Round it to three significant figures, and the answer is 20.7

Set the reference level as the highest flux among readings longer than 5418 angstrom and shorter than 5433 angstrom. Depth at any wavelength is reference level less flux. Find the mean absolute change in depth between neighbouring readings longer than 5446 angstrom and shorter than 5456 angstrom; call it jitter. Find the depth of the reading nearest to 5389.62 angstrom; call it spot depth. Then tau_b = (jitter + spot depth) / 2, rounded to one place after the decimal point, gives 1.8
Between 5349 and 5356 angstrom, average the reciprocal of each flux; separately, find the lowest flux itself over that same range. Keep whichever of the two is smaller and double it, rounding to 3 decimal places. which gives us 0.089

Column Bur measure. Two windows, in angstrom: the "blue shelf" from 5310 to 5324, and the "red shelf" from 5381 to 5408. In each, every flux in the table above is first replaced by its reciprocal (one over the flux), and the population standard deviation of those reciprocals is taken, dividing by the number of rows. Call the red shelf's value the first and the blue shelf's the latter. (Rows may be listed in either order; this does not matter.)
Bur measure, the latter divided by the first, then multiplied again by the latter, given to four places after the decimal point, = 0.0079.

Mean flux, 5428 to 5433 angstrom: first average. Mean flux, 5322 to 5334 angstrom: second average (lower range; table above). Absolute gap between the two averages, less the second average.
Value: -17.9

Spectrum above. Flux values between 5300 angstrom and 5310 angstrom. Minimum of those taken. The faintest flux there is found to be 19.39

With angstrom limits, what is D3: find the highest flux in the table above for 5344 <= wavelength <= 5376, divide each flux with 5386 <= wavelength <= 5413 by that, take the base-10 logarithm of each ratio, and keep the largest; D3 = -0.06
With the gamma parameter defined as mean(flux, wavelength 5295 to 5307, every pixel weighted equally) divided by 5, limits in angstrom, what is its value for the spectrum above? 4.2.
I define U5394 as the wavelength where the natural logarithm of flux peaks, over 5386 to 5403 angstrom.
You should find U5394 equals 5389.62 angstrom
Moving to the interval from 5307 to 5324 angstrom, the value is 5310.78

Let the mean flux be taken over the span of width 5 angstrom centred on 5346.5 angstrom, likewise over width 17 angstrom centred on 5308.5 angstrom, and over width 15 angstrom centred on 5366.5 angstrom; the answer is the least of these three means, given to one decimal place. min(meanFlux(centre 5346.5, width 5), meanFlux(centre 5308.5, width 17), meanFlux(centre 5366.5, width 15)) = 20.7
